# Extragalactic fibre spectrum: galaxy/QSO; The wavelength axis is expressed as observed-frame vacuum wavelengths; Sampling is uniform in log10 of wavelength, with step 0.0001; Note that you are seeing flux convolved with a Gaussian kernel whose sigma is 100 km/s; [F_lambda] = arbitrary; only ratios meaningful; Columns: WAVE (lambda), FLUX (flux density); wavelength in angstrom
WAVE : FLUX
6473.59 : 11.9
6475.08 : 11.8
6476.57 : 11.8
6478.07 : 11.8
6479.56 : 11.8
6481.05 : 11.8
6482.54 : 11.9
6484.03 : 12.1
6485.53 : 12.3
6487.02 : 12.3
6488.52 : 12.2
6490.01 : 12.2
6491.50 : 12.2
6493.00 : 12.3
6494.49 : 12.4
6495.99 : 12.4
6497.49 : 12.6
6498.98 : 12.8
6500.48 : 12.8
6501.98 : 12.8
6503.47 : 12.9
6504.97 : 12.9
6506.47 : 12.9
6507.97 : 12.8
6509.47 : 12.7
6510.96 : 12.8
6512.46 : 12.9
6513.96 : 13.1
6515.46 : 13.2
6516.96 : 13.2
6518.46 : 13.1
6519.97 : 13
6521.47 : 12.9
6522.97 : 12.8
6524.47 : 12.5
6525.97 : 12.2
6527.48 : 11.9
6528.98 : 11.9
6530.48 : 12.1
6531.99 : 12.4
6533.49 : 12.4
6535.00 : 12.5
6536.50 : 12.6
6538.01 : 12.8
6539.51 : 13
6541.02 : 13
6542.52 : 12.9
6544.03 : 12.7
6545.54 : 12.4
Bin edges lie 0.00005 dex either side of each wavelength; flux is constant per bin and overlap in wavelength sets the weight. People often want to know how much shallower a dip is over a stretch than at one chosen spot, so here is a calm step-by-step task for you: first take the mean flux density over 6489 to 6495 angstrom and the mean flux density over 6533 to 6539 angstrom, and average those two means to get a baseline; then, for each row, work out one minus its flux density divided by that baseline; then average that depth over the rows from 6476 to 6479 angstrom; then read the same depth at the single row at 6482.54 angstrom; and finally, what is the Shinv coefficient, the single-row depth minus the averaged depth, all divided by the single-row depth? -0.2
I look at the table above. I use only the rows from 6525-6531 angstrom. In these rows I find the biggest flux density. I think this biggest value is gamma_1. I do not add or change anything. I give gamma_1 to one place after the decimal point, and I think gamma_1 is 12.2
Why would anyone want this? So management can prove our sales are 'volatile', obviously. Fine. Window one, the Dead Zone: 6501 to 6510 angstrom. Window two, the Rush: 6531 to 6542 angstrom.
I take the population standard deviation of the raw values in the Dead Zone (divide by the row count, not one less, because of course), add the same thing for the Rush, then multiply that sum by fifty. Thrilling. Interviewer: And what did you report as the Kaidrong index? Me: 16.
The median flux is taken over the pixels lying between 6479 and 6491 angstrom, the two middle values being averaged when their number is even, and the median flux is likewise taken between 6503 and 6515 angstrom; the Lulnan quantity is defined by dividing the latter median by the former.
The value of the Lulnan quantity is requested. 1.06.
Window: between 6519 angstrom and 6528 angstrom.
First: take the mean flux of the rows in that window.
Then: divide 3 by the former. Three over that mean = 0.239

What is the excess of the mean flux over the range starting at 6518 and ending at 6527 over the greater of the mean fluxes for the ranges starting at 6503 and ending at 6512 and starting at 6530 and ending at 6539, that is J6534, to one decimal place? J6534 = -0.1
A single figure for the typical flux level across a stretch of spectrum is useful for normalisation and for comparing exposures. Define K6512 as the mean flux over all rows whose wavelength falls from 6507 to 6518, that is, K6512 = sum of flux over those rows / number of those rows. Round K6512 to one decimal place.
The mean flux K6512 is 13.0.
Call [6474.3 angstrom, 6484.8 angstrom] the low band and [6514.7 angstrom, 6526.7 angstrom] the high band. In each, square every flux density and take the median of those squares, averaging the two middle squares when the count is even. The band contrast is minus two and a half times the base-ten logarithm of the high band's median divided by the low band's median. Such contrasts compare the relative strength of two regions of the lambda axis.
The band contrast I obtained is -0.20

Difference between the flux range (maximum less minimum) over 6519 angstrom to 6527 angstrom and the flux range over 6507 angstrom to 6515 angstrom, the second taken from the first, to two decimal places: 0.40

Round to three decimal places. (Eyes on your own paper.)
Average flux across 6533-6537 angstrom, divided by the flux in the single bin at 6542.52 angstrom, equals 0.969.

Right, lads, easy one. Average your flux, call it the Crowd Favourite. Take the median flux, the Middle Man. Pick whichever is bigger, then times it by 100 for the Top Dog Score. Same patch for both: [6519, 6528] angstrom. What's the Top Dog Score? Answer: 1265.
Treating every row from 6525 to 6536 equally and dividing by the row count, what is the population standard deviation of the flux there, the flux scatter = 0.23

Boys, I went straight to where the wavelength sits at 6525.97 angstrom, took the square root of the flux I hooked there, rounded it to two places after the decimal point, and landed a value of 3.49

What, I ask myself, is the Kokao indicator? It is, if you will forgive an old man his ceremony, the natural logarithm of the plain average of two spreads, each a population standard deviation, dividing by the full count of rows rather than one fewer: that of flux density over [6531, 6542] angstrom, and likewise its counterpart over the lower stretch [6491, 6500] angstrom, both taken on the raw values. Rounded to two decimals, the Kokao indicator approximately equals -1.51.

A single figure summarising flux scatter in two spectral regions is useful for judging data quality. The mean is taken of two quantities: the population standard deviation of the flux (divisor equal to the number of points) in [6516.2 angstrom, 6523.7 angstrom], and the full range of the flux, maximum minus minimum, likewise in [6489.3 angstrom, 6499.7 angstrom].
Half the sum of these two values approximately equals 0.37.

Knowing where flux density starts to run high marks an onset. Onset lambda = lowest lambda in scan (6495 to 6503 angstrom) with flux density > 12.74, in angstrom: 6498.98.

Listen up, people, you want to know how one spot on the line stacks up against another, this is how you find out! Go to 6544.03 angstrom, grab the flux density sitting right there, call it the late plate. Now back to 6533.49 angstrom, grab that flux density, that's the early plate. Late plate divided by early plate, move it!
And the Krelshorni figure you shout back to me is 1.02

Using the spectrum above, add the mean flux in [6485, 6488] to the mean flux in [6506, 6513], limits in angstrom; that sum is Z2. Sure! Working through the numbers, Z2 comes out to 25.1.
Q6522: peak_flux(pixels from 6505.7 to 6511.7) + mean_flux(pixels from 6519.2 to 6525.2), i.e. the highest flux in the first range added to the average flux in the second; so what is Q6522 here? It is 25.7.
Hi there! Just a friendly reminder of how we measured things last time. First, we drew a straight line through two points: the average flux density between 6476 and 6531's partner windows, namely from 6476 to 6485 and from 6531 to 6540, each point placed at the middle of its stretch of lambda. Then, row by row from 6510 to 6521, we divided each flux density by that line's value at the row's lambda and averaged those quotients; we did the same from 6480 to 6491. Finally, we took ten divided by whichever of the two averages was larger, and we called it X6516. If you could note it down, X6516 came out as 9.46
